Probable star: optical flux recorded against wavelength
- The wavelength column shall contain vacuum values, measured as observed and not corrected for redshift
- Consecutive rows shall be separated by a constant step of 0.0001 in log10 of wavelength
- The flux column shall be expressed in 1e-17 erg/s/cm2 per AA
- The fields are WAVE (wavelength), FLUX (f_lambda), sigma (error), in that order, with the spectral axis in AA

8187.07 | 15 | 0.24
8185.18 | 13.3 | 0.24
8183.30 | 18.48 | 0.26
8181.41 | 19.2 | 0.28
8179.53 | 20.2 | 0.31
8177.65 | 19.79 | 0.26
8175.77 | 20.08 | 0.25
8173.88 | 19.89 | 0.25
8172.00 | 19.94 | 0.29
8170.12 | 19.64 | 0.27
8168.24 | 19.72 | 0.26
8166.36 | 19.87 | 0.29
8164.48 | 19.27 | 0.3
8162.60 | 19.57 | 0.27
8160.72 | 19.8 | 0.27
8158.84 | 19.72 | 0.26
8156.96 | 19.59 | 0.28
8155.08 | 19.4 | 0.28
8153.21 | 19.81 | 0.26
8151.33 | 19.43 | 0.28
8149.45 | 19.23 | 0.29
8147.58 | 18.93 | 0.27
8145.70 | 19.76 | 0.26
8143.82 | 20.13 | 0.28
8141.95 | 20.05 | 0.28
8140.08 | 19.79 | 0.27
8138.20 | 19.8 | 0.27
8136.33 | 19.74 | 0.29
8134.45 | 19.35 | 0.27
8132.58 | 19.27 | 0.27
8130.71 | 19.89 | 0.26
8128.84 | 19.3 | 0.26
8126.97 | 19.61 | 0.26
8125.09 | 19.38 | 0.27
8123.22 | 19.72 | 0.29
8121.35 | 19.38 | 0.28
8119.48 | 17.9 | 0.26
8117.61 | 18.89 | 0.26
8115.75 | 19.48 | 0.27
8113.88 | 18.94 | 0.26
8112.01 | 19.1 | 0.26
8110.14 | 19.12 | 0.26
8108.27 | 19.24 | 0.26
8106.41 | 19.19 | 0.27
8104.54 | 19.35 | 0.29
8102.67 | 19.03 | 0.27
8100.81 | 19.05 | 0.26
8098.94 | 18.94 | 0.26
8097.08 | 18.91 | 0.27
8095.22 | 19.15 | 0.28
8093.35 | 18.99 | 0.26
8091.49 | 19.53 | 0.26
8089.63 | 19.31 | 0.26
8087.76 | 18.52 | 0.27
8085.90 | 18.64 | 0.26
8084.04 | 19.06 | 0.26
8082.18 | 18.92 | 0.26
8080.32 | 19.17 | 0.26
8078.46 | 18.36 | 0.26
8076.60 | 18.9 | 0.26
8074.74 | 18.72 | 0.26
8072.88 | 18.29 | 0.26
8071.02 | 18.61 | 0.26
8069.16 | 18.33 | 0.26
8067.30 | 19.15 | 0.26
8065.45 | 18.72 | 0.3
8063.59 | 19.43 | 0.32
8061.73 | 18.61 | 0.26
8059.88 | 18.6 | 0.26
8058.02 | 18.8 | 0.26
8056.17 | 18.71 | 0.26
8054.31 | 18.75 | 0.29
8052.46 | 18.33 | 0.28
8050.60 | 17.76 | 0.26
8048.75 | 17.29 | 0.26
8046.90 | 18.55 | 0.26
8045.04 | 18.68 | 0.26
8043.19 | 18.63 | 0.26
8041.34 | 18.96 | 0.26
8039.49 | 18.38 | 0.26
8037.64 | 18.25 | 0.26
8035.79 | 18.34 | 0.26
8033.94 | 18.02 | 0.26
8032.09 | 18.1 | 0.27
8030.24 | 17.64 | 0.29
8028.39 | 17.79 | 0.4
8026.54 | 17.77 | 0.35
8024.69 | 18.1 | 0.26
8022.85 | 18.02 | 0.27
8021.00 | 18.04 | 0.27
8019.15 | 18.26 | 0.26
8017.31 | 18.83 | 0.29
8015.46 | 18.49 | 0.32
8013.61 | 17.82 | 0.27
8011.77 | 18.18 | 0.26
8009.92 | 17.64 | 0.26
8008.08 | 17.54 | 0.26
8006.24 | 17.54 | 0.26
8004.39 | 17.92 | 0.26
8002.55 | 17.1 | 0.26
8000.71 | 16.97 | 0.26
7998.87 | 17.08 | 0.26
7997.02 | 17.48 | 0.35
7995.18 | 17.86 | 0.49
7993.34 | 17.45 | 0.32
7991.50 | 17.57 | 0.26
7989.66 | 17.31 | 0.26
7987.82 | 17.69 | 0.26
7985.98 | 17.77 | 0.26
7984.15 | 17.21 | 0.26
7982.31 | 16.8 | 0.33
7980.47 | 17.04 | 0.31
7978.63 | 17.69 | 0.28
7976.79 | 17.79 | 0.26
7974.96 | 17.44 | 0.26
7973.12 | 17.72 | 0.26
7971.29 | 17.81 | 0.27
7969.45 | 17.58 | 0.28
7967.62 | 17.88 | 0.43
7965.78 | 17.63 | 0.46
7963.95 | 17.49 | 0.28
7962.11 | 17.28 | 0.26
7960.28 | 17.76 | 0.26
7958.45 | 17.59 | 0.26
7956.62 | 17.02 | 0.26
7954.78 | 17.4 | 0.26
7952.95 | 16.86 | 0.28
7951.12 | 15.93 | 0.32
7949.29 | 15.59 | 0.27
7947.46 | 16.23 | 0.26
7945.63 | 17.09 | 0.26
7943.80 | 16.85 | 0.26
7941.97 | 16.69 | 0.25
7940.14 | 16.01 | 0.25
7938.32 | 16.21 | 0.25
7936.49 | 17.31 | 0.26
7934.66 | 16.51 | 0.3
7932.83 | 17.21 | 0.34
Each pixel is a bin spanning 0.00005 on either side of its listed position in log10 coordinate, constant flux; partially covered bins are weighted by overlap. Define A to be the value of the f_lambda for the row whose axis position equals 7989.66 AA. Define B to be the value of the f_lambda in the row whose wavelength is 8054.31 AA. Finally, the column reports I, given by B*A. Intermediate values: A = 17.31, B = 18.75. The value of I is 325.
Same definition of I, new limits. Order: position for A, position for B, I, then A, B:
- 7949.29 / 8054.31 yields 292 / 15.59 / 18.75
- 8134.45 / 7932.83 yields 333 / 19.35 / 17.21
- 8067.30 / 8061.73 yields 356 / 19.15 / 18.61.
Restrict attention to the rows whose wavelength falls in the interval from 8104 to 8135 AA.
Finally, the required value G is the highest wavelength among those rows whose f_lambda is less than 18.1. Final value 8119.48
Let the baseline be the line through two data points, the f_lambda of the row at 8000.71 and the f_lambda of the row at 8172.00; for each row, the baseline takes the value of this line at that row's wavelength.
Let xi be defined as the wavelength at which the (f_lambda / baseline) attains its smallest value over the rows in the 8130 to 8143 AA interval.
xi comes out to 8132.58 AA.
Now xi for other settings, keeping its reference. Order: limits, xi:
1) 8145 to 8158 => 8147.58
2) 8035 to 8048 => 8037.64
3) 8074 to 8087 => 8078.46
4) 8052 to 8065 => 8052.46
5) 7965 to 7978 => 7974.96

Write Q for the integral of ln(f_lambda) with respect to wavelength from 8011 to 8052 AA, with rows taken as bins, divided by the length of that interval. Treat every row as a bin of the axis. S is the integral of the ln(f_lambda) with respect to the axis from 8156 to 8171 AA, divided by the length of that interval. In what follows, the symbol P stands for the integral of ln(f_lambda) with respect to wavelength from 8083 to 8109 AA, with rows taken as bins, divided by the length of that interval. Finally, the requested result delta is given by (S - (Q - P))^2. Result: 9.2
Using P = 2.948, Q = 2.90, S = 2.98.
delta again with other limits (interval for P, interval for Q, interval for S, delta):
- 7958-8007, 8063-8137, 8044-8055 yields 7.9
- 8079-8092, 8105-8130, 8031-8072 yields 8.5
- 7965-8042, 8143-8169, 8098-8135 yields 8.2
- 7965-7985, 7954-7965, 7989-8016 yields 8.2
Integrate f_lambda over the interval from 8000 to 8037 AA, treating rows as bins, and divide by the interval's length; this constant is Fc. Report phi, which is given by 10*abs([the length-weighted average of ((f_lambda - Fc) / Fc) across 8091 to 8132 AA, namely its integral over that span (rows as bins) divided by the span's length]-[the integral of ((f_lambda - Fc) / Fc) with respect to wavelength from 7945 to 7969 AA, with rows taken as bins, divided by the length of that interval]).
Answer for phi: 1.2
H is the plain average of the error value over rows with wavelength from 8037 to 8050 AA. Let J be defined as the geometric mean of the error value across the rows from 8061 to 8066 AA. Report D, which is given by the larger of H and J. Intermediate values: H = 0.260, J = 0.292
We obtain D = 0.292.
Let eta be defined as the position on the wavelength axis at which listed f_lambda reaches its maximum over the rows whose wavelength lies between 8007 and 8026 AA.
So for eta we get 8017.31 AA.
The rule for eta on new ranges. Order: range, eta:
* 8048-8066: 8063.59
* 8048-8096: 8091.49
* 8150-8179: 8175.77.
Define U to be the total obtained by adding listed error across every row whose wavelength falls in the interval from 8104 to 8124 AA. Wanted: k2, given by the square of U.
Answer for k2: 8.8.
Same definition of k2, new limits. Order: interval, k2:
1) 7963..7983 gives 11.7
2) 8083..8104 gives 8.5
